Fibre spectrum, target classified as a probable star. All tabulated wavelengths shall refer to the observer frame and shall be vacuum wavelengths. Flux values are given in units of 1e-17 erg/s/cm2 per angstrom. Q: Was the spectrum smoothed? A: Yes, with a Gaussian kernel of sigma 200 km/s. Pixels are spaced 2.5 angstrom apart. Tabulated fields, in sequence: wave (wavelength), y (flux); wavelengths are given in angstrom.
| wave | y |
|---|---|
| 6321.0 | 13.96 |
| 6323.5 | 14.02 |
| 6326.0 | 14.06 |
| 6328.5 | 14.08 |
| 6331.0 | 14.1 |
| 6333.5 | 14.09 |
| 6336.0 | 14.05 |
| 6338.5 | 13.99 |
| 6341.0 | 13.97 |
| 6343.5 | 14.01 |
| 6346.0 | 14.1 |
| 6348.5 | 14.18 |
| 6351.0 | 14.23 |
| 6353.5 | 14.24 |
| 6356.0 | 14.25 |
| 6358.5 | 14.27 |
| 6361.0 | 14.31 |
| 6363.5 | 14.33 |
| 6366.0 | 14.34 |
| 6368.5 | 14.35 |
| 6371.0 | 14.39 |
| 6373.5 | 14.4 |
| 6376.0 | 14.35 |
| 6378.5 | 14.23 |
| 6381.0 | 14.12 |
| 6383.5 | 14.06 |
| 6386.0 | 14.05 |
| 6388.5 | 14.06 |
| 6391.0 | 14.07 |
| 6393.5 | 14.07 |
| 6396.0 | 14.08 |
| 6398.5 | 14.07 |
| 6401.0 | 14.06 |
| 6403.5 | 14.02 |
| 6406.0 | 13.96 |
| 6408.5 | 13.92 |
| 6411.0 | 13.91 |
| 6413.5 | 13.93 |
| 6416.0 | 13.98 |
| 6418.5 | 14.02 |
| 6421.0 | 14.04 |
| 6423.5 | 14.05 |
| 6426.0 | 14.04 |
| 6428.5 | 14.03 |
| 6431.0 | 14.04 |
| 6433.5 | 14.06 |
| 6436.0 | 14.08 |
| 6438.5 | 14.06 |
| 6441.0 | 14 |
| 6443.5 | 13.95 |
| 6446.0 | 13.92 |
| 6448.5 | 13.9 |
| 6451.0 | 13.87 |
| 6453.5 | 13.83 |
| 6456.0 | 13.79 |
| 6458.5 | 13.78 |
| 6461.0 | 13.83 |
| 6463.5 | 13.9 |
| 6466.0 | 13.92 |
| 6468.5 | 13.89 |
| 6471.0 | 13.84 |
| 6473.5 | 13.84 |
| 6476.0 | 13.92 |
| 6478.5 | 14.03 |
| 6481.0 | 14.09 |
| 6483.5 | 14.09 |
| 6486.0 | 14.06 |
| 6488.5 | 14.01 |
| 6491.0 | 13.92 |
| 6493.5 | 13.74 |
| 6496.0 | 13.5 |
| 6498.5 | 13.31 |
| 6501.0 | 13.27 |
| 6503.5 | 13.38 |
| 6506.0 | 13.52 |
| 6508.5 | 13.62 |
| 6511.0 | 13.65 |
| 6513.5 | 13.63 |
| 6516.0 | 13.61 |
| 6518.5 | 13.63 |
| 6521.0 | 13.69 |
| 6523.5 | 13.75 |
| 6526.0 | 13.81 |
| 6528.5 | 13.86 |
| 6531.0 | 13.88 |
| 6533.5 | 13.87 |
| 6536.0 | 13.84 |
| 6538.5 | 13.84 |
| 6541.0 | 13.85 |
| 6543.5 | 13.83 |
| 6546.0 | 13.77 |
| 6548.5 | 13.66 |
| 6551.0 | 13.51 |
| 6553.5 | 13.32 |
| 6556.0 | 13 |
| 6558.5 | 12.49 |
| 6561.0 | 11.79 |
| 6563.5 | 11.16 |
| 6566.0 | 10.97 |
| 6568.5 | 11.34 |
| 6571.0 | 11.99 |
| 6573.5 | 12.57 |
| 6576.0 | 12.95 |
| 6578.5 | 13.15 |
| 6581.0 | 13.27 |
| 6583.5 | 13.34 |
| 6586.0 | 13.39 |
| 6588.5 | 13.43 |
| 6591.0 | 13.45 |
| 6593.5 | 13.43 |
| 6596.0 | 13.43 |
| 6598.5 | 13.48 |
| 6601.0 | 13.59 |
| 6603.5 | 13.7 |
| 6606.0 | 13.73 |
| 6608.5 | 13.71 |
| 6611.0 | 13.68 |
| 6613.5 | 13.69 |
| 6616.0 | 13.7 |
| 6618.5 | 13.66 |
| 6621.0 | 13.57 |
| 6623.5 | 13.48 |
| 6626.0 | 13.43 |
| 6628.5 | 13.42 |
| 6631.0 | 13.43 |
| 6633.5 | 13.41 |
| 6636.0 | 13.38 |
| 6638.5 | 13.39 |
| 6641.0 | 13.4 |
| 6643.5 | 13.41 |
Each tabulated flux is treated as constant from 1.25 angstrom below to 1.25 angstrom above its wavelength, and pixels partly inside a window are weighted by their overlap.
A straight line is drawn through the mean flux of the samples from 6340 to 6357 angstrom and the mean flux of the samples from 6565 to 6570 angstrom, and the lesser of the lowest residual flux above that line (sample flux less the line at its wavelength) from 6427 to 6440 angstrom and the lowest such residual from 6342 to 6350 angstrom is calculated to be -0.20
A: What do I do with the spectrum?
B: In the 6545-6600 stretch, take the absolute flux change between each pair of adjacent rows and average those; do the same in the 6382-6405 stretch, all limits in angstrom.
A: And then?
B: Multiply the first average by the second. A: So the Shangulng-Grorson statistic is 0.0032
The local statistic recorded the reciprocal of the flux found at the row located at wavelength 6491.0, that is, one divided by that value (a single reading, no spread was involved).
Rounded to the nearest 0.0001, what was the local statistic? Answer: 0.0718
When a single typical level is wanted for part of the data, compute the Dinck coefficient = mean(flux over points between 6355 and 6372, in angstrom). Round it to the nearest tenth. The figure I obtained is 14.3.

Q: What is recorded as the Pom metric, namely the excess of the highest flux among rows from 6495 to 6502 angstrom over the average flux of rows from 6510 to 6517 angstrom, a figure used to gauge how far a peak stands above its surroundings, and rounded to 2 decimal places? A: -0.13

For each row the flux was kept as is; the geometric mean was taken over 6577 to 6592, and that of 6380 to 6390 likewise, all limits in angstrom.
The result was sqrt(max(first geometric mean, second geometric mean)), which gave 3.75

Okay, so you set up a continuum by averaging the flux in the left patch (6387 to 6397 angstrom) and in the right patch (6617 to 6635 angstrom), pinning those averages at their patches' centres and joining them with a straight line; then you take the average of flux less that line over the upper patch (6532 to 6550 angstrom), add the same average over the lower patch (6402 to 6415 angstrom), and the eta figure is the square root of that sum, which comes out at 0.17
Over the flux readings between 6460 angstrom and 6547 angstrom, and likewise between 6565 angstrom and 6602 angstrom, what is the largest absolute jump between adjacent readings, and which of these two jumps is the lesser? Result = 0.240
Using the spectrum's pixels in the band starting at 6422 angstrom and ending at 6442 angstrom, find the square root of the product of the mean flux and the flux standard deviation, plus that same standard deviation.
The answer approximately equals 0.6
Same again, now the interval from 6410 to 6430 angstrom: 0.9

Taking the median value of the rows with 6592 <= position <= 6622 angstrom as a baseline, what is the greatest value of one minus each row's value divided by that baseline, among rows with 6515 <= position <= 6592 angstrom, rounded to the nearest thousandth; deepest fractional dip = 0.198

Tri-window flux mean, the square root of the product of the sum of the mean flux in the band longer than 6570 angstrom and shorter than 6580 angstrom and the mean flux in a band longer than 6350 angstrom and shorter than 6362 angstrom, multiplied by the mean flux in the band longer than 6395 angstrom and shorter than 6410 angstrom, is 19.4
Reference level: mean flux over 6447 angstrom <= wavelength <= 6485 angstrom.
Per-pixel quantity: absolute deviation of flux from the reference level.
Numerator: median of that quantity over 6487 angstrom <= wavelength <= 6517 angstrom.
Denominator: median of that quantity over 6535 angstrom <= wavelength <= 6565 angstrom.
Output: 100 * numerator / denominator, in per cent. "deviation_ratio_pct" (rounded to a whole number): 91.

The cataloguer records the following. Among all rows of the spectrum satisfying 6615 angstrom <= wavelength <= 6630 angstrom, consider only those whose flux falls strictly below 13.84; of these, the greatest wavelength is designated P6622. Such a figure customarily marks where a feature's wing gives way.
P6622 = 6628.5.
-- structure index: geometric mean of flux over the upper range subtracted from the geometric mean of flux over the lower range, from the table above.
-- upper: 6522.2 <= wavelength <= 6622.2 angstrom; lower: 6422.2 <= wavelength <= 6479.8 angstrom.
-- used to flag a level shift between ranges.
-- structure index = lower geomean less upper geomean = 0.7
